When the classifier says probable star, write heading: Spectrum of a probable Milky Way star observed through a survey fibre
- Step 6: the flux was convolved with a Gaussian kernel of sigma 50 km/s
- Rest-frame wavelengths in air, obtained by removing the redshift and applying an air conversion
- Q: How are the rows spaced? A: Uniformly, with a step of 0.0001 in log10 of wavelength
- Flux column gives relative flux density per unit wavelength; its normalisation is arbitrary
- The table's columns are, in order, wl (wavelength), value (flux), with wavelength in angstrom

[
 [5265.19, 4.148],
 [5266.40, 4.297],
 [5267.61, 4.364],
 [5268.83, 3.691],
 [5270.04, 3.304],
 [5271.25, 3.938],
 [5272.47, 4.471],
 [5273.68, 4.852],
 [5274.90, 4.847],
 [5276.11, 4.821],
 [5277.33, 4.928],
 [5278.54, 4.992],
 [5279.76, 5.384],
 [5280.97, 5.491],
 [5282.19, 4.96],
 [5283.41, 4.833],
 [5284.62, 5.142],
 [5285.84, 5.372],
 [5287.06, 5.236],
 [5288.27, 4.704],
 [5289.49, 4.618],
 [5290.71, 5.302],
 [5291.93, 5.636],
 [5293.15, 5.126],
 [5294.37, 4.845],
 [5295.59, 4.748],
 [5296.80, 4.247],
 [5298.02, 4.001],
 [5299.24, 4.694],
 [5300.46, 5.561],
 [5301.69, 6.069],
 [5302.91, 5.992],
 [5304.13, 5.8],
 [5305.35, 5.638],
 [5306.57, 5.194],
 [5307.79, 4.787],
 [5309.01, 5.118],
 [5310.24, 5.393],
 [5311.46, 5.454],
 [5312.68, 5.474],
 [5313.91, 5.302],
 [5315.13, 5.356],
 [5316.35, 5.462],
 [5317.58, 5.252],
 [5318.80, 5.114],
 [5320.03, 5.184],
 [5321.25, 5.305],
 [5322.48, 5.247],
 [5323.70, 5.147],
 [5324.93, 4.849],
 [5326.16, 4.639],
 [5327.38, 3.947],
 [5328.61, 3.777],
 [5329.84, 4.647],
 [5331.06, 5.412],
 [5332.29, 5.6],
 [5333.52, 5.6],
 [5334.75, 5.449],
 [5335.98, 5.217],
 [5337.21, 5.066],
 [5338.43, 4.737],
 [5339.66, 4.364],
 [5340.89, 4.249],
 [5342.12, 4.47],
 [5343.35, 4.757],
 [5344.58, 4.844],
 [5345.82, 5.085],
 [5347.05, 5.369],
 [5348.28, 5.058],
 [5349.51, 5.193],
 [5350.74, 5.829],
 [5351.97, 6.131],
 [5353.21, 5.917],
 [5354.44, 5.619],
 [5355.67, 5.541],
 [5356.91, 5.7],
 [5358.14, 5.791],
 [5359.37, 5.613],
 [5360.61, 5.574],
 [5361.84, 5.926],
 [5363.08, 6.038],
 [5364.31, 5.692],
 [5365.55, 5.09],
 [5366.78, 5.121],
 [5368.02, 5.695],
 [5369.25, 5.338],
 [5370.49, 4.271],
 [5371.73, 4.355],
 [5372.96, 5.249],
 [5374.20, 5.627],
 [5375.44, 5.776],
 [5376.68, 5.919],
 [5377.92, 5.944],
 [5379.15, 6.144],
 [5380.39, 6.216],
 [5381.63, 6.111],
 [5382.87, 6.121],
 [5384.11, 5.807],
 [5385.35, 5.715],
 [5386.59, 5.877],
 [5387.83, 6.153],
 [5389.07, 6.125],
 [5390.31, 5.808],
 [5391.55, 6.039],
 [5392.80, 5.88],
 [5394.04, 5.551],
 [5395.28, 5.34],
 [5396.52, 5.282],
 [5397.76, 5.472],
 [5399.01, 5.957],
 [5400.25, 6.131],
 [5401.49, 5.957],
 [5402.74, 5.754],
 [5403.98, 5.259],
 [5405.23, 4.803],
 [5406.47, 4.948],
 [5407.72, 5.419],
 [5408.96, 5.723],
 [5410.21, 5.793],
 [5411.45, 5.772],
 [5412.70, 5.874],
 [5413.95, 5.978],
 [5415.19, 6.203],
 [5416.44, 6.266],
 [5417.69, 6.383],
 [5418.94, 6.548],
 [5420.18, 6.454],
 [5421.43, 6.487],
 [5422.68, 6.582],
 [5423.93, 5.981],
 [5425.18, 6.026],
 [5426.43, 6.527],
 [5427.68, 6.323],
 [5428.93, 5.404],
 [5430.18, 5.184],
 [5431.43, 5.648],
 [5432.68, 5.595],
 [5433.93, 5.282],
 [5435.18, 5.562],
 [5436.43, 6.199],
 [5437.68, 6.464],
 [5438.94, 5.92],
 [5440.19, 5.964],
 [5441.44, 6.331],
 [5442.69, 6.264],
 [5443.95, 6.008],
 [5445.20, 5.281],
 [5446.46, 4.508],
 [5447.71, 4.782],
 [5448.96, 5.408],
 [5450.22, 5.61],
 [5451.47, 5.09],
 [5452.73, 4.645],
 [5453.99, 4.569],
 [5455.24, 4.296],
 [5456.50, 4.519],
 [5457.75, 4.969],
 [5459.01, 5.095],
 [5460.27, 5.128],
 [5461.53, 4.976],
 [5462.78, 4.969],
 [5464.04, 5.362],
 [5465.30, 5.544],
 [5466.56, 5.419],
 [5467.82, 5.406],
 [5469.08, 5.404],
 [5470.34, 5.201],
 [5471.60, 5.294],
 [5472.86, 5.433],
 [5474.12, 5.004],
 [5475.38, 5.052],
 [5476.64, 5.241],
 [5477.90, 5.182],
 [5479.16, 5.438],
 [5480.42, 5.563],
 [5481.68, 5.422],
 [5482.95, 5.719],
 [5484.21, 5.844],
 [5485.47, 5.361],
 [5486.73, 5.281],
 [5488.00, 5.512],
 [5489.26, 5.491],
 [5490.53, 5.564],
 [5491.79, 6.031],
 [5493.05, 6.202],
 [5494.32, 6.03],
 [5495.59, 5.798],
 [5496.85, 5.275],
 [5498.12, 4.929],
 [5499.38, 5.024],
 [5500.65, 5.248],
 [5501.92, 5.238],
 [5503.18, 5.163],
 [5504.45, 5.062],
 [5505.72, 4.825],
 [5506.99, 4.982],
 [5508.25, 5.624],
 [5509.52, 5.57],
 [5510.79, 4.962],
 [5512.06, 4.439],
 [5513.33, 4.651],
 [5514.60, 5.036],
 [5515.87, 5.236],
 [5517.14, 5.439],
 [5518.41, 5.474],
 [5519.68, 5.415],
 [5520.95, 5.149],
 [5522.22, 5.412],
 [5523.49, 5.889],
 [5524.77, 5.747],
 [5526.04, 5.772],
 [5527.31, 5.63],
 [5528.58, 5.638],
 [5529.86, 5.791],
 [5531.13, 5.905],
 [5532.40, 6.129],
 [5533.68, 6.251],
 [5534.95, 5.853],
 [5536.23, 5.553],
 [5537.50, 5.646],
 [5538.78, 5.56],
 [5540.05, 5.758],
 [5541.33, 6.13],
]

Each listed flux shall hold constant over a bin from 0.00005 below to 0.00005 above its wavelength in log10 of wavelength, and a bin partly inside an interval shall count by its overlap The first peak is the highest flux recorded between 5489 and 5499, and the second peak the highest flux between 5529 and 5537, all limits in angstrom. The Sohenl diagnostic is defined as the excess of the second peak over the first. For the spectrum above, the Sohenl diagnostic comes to 0.0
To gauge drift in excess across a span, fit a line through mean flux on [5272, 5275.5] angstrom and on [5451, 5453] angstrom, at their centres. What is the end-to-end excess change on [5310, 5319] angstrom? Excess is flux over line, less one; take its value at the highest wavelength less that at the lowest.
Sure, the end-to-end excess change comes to -0.06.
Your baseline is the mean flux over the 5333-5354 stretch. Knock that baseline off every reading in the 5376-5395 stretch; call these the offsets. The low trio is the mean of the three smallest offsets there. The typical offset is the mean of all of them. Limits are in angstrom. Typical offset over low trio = 1.5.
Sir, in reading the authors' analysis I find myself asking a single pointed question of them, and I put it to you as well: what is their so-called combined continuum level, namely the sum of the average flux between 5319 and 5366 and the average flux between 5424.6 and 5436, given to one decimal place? 10.9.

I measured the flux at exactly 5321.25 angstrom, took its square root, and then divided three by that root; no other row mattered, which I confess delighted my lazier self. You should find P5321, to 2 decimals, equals 1.30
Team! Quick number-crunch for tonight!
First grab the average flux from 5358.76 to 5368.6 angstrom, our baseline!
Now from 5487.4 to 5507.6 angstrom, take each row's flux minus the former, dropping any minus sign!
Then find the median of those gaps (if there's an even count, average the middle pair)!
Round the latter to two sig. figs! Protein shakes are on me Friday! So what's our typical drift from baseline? 0.43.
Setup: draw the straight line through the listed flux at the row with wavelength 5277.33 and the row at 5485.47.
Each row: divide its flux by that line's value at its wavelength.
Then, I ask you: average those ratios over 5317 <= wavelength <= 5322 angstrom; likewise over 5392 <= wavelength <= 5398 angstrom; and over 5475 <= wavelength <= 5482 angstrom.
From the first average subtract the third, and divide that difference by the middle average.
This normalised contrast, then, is 0.04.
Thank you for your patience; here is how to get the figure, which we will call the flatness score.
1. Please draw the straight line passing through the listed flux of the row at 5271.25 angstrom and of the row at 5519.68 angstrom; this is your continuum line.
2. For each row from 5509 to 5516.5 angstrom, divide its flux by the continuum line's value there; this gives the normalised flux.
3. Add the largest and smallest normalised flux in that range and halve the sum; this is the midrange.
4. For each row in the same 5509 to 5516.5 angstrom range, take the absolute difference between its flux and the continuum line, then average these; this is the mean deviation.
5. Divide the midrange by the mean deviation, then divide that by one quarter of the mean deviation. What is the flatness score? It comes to 17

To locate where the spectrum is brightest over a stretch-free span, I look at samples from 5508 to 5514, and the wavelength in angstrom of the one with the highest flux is 5508.25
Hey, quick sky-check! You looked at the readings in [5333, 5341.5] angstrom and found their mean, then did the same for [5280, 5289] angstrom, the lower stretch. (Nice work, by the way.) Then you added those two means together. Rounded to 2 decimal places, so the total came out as 10.06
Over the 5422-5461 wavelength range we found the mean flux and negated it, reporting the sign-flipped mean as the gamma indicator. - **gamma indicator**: -5.52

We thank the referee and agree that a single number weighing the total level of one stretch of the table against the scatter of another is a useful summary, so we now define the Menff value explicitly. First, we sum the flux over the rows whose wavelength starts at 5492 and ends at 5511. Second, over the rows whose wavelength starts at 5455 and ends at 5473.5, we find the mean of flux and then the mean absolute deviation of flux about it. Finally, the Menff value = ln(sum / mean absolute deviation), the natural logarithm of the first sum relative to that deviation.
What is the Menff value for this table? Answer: 5.71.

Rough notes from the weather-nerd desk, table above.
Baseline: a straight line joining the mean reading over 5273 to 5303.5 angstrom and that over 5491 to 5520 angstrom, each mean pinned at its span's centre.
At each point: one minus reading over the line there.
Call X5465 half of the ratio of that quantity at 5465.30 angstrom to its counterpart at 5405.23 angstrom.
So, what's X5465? -0.4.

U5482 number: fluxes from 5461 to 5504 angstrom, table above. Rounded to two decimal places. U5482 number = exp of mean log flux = 5.39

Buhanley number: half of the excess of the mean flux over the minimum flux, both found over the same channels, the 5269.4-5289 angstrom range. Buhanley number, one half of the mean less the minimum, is 0.76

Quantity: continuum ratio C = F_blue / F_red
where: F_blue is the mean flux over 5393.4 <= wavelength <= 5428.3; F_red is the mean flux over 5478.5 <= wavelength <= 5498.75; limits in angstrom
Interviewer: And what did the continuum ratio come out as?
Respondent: 1.05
